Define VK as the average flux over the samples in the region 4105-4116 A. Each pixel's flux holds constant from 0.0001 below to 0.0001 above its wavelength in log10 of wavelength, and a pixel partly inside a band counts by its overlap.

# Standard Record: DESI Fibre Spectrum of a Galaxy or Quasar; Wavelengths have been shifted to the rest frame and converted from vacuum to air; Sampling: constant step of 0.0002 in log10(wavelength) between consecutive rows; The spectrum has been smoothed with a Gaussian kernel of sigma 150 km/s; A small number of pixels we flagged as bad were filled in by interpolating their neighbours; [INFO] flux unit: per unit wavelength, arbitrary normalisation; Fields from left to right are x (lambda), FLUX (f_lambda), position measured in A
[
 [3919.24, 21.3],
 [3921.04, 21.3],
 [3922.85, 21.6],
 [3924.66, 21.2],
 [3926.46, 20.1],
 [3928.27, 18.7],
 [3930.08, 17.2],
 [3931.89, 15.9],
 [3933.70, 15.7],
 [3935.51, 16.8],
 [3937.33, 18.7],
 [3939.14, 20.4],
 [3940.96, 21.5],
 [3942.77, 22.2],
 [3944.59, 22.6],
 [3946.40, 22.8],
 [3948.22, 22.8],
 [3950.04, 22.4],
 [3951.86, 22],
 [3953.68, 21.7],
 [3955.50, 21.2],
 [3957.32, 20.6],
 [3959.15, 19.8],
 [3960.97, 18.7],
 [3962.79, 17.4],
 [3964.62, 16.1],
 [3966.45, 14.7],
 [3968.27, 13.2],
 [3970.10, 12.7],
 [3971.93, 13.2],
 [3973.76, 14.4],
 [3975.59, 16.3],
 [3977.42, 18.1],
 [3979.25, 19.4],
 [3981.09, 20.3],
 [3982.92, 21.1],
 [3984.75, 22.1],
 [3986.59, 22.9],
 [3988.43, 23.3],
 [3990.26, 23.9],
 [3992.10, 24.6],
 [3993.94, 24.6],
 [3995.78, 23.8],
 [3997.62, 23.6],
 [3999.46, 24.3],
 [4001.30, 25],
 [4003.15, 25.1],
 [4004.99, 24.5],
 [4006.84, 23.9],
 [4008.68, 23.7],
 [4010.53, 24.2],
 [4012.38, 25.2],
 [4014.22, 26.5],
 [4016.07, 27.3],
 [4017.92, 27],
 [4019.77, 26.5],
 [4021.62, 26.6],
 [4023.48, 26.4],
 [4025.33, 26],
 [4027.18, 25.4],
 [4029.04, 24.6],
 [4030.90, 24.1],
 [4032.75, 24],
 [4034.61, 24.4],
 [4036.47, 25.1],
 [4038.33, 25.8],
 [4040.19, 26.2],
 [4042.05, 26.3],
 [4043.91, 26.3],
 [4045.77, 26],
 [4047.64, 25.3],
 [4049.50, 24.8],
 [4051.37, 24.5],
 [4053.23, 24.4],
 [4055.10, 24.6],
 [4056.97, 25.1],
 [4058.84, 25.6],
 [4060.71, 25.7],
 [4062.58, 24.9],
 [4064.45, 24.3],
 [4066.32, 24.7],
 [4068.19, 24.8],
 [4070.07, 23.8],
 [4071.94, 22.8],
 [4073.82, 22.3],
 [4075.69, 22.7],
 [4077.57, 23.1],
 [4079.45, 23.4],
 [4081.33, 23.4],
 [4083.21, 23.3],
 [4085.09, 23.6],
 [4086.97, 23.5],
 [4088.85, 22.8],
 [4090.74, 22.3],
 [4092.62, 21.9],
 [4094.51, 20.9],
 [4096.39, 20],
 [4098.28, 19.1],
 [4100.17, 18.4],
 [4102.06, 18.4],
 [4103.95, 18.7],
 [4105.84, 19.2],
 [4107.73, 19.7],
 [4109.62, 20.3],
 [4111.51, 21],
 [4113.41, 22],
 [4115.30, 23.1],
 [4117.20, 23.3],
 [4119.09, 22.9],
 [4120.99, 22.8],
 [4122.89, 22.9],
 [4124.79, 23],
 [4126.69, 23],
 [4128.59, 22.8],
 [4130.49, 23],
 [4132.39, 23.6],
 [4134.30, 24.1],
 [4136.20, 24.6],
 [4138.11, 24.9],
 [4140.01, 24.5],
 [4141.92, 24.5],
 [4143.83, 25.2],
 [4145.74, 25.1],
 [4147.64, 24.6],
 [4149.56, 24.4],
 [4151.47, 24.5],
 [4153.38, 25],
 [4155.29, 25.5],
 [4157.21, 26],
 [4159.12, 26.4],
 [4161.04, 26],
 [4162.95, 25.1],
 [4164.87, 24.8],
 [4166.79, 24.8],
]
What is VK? 20.9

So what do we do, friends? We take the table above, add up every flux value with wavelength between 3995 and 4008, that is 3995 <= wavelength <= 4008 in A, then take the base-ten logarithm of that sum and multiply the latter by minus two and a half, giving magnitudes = -5.58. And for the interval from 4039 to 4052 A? -5.63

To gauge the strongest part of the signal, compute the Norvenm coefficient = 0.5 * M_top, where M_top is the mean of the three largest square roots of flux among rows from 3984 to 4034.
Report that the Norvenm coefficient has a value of 2.60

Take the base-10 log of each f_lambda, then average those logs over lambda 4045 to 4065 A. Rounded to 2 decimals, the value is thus 1.40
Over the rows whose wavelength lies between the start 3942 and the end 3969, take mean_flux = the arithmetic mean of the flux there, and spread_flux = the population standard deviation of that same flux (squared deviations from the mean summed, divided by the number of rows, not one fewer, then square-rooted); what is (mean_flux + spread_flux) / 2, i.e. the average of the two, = 11.5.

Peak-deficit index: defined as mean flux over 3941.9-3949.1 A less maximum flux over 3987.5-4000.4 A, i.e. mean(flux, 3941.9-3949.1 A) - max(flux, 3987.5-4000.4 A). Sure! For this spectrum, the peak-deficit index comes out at -2.0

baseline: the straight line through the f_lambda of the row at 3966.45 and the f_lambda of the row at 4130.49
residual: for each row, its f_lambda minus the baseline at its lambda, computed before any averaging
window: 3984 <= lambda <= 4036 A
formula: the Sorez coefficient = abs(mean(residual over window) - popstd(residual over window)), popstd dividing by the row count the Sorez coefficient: 6.8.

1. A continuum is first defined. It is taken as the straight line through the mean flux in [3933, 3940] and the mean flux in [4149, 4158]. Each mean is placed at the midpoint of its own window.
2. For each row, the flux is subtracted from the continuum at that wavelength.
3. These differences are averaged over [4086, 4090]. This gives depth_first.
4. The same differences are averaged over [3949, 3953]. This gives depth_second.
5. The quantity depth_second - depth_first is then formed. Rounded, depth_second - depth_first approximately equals -4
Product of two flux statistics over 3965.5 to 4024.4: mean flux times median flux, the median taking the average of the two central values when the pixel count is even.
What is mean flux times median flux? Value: 528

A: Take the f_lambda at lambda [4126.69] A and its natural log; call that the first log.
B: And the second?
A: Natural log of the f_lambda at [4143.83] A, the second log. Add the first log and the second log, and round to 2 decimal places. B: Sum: 6.36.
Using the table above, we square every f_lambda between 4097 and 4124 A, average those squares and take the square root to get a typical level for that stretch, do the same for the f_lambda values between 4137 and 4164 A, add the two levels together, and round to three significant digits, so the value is 46.1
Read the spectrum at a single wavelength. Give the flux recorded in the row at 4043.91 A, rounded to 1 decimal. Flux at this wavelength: 26.3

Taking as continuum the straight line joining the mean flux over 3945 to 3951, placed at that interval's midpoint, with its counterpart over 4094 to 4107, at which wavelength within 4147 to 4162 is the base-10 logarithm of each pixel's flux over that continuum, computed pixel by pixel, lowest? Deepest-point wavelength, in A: 4149.56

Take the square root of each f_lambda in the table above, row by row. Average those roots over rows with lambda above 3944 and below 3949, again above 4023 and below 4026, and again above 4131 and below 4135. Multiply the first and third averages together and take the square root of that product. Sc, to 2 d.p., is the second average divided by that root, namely 1.06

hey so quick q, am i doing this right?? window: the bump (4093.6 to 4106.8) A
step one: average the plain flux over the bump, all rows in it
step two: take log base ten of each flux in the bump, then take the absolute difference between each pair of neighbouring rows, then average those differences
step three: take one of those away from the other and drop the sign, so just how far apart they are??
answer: 19.2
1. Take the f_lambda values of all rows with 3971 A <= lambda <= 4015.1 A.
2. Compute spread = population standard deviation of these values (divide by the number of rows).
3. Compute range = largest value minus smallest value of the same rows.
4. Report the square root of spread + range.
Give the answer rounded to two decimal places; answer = 4.10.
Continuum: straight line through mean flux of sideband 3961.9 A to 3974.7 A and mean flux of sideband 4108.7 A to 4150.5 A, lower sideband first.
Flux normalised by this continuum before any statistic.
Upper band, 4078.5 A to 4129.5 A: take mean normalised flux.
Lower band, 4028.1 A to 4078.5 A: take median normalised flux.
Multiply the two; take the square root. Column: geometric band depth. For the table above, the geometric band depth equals 1.13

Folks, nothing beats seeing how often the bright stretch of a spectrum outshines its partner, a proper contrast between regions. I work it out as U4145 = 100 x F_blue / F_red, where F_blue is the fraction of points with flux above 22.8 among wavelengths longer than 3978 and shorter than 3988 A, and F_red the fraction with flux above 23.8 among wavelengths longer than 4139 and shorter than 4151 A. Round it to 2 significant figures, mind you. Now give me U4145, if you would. 20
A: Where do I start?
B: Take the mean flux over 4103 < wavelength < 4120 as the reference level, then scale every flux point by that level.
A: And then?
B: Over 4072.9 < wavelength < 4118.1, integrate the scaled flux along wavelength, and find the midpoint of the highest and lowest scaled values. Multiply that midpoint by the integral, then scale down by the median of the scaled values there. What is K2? 44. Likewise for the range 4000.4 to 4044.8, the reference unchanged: 54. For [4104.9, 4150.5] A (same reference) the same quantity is 48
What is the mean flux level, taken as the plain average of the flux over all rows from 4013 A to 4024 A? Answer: 26.7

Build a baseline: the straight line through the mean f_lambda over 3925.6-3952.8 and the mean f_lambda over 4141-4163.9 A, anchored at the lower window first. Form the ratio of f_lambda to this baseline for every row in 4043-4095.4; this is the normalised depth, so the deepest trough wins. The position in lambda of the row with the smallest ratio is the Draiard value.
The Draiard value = 4094.51 A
